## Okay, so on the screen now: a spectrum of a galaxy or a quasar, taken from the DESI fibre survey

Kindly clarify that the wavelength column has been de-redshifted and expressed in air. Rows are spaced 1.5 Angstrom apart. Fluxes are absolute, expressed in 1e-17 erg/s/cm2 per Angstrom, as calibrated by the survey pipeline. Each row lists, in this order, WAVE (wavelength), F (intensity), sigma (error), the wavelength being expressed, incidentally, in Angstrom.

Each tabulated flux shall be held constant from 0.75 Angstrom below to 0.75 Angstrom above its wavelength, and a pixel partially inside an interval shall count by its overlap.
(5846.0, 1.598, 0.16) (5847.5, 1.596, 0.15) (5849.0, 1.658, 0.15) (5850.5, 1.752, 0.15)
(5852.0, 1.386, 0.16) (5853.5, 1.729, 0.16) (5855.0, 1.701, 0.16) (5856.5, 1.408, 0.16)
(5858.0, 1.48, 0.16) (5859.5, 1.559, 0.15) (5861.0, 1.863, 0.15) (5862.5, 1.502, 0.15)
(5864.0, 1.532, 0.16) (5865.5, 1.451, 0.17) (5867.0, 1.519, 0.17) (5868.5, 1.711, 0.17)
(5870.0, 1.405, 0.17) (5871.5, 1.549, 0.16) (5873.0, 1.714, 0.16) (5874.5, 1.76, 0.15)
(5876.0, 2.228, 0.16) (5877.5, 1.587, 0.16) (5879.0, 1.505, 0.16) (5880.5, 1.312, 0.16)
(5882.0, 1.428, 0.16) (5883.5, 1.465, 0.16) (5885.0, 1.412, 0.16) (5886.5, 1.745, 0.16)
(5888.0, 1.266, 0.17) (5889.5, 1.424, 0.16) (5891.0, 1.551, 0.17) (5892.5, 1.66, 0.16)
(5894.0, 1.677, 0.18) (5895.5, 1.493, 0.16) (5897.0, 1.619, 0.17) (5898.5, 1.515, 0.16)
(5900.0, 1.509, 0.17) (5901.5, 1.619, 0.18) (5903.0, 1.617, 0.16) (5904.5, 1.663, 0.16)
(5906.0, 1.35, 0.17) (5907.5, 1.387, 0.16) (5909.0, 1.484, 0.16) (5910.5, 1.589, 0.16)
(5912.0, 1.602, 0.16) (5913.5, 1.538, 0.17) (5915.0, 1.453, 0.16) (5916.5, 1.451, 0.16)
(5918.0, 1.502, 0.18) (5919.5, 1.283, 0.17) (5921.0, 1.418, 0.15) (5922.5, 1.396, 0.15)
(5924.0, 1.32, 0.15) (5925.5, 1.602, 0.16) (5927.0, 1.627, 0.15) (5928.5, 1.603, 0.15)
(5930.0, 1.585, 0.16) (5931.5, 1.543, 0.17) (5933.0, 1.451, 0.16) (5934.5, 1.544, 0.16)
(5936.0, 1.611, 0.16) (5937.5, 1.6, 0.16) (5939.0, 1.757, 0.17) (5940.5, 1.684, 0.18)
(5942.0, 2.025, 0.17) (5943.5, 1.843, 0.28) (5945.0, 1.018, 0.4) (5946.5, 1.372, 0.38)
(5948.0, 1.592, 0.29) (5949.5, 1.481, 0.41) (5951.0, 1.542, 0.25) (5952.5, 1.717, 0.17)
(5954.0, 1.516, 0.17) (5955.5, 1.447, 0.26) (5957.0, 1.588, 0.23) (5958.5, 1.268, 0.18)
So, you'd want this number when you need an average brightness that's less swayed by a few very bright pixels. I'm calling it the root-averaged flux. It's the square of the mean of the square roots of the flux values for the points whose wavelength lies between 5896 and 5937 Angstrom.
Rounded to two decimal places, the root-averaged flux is 1.51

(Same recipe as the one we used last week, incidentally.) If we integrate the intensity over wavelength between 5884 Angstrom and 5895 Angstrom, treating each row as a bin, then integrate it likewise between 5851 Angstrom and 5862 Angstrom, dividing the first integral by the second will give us 0.96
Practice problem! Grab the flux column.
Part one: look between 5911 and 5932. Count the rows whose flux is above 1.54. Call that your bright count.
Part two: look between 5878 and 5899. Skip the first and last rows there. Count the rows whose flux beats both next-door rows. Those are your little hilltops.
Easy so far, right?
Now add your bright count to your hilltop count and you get 10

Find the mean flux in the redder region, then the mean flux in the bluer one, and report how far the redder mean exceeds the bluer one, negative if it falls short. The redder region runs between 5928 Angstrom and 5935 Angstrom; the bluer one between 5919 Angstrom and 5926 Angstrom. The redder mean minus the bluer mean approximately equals 0.14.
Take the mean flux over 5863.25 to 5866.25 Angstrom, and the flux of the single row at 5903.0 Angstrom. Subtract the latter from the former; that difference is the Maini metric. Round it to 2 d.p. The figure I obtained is -0.13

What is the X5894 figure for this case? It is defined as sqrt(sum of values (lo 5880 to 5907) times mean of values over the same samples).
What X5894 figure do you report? 6.44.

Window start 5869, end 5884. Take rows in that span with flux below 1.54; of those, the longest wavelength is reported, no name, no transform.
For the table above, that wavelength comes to 5883.5 Angstrom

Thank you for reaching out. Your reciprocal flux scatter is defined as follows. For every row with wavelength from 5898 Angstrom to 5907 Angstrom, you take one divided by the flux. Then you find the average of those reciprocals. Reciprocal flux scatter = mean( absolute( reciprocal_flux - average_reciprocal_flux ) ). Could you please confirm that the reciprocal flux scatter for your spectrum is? 0.038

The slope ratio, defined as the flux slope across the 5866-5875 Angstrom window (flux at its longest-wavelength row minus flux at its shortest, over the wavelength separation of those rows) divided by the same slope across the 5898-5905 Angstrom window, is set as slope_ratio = 1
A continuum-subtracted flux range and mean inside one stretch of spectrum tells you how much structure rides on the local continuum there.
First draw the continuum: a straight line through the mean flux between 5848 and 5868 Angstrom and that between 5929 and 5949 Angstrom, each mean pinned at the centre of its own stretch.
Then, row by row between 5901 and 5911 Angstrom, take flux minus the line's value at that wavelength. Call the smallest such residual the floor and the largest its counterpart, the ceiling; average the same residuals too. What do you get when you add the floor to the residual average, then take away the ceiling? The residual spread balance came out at -0.37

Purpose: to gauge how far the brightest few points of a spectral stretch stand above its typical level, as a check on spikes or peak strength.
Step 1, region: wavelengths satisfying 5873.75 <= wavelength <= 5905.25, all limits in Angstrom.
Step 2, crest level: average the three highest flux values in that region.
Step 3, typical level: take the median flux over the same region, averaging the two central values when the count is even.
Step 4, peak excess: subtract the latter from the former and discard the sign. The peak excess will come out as 0.36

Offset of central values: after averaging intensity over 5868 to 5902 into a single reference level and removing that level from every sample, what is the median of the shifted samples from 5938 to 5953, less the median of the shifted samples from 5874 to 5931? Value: 0.13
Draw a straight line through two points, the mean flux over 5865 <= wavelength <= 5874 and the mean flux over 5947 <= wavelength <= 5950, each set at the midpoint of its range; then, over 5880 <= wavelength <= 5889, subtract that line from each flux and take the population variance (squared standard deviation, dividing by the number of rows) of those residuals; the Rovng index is 0.024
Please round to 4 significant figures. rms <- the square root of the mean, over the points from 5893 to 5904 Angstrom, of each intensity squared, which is 1.580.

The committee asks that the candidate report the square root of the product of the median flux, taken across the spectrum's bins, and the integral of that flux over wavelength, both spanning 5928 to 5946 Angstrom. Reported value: 6.8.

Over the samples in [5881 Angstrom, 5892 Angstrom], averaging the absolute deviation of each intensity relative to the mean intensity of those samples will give 0.102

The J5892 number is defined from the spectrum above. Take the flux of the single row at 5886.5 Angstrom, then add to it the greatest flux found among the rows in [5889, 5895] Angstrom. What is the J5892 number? 3.42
